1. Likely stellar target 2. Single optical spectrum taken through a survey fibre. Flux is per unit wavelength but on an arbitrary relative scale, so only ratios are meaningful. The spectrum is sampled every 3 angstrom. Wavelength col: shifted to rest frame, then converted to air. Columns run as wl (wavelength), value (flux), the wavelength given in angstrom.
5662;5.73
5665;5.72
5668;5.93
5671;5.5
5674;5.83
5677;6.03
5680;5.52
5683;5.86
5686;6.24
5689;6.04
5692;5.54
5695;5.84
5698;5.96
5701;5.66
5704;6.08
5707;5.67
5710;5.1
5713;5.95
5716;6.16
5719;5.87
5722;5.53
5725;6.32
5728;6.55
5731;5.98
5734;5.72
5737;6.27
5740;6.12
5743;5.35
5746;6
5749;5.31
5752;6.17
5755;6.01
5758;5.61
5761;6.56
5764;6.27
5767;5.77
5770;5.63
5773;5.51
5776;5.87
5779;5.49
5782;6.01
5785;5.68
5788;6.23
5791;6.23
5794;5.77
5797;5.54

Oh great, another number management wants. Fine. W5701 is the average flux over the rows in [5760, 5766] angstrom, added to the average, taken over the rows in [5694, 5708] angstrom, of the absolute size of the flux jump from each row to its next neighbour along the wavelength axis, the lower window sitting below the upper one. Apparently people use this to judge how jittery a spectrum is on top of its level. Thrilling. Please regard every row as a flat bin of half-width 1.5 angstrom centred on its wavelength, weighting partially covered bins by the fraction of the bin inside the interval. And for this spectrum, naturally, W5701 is 6.7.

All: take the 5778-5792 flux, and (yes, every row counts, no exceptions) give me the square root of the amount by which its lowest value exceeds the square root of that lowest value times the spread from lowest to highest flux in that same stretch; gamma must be 1.86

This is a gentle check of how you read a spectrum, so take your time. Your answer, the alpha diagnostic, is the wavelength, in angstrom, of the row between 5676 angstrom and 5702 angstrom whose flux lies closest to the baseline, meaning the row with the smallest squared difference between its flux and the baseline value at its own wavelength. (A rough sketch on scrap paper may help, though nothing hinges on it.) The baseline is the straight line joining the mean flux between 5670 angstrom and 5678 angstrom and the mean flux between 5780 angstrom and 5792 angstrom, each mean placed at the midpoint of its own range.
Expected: 5695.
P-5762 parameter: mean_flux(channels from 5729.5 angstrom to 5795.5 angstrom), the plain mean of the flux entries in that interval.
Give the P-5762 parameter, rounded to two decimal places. 5.89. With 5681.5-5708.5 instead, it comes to 5.88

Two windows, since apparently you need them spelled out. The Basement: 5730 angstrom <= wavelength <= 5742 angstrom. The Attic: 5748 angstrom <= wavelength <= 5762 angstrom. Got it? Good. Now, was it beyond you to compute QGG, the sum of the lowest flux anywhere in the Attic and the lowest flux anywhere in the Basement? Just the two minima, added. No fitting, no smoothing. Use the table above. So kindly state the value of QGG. 11.0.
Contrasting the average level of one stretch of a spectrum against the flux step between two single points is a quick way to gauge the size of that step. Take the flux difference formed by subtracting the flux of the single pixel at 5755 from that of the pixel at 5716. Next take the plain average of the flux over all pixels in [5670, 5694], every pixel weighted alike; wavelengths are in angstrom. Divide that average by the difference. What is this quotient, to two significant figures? 39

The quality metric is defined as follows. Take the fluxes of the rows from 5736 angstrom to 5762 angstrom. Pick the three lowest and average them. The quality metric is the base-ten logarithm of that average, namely 0.734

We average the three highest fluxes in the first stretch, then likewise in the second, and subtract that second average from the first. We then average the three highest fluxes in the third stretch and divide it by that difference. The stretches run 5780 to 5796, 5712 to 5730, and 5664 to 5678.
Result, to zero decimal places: -32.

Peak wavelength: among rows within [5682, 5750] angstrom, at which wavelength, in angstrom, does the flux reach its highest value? 5728 angstrom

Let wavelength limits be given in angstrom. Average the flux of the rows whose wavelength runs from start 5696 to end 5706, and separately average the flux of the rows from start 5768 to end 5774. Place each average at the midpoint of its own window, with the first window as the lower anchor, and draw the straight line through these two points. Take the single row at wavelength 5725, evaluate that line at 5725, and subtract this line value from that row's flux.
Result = 0.5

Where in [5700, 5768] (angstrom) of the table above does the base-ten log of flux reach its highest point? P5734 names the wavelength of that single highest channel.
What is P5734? 5761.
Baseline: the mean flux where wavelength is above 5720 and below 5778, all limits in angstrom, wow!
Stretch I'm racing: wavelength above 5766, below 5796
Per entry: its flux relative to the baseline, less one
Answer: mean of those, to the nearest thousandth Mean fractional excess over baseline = -0.018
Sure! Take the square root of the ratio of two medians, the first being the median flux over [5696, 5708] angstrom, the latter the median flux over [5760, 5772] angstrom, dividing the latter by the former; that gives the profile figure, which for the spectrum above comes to 1.02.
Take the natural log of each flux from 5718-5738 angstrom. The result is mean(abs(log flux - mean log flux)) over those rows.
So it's 0.049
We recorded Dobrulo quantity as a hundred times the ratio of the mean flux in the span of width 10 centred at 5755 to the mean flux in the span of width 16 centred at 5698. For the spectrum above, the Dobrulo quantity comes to 102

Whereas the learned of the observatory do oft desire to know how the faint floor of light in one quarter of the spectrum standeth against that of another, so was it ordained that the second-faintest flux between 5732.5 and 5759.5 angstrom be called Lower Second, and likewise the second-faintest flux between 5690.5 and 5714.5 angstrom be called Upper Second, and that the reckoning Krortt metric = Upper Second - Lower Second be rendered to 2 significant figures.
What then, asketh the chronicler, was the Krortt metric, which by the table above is 0.19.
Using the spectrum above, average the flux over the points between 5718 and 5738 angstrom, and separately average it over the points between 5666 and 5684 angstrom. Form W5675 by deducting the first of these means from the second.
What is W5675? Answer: -0.26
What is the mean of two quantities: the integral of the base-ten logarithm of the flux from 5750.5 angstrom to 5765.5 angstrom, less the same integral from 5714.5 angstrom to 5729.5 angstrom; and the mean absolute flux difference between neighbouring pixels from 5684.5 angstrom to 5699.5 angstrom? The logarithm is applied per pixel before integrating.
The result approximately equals 0.16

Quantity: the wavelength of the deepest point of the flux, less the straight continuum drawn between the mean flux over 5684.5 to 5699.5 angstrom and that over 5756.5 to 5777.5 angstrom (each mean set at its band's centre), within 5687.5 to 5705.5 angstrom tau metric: 5692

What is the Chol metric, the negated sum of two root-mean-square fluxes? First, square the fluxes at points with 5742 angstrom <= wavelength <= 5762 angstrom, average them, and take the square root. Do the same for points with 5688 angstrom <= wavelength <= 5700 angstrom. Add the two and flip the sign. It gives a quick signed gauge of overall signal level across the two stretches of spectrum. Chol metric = -11.72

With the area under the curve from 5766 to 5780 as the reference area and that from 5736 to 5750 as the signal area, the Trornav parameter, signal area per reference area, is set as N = 1.03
